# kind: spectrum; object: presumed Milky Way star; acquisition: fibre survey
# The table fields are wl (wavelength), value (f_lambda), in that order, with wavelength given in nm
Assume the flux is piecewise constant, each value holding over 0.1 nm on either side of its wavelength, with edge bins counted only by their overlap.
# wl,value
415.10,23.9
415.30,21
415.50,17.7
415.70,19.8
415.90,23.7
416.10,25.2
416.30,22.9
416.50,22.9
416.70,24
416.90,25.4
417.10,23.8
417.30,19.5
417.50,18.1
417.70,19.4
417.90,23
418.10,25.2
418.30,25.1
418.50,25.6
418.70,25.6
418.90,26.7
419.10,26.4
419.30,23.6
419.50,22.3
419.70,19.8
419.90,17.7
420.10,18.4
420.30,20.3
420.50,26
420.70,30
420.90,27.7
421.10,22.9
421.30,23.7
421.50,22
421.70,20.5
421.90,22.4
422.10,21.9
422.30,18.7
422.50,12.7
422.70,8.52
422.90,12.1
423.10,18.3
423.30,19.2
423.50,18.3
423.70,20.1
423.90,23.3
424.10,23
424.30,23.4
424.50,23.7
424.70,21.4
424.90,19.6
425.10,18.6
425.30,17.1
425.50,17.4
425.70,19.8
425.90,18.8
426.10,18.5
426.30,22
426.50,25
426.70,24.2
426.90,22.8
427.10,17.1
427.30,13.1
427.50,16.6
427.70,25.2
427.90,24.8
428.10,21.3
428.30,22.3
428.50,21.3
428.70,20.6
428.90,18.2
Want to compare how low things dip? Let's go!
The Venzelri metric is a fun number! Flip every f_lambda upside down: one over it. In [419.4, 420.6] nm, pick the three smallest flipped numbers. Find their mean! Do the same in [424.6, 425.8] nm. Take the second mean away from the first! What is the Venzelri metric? -0.005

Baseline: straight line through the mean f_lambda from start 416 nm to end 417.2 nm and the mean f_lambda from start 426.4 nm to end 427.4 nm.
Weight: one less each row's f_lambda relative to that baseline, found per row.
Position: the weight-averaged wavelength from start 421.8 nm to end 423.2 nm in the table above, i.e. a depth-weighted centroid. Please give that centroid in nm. 422.71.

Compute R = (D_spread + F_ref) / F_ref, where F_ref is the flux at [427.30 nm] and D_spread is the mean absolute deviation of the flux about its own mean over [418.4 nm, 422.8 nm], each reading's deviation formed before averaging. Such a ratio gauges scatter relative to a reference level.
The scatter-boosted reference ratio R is 1.272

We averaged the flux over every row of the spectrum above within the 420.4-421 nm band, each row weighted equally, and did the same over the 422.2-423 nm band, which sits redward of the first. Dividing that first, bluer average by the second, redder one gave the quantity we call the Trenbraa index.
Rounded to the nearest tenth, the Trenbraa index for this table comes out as 2.1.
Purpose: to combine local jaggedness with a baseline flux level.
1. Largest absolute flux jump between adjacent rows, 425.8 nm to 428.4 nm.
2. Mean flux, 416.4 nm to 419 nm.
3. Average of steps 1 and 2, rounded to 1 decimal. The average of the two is 16.0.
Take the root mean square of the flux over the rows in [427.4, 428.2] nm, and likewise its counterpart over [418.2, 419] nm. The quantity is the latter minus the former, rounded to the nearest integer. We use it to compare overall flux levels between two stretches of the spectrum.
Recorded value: 4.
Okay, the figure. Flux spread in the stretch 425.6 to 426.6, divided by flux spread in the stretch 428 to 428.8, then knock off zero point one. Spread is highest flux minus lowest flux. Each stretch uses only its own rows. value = 3.7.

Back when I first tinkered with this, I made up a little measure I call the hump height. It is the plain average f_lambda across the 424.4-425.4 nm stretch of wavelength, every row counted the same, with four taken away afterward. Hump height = 16.1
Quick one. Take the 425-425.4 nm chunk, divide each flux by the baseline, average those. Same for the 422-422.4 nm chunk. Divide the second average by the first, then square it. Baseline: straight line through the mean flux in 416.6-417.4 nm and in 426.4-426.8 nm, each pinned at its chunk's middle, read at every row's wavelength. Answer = 1.3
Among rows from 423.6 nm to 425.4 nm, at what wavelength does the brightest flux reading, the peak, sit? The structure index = 424.50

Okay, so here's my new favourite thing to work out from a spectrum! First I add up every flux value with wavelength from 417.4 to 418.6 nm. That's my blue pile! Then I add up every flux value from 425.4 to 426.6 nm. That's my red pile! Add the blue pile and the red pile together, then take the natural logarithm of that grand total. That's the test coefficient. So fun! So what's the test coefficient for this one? 5.55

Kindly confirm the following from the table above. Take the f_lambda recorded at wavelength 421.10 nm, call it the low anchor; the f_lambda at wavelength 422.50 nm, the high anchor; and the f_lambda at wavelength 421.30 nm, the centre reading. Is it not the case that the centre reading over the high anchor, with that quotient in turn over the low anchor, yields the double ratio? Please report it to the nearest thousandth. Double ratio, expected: 0.081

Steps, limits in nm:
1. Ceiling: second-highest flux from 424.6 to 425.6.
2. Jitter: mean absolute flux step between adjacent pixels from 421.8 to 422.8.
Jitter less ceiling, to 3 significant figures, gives -16.1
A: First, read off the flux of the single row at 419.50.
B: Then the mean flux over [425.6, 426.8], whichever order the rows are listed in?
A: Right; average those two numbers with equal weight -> 21.8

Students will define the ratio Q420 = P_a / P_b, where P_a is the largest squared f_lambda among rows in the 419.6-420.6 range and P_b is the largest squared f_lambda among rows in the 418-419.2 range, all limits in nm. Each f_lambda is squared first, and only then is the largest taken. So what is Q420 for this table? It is 0.95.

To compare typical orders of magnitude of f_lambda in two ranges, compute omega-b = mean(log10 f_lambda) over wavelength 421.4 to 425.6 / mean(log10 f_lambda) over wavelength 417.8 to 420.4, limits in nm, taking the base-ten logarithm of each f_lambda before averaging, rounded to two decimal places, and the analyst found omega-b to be 0.94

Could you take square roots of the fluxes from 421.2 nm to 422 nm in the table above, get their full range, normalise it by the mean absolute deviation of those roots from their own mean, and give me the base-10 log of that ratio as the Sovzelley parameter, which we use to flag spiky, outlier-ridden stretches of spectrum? 0.55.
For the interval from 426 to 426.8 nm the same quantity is 0.48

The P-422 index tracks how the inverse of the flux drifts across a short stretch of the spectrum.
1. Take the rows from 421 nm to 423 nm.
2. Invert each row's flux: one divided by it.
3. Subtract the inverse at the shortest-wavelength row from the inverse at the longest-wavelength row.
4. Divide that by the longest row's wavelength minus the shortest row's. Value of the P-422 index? 0.022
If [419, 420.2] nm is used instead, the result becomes 0.016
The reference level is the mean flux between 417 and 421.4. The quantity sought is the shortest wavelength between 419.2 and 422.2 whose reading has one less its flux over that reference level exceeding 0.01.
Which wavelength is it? 419.50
